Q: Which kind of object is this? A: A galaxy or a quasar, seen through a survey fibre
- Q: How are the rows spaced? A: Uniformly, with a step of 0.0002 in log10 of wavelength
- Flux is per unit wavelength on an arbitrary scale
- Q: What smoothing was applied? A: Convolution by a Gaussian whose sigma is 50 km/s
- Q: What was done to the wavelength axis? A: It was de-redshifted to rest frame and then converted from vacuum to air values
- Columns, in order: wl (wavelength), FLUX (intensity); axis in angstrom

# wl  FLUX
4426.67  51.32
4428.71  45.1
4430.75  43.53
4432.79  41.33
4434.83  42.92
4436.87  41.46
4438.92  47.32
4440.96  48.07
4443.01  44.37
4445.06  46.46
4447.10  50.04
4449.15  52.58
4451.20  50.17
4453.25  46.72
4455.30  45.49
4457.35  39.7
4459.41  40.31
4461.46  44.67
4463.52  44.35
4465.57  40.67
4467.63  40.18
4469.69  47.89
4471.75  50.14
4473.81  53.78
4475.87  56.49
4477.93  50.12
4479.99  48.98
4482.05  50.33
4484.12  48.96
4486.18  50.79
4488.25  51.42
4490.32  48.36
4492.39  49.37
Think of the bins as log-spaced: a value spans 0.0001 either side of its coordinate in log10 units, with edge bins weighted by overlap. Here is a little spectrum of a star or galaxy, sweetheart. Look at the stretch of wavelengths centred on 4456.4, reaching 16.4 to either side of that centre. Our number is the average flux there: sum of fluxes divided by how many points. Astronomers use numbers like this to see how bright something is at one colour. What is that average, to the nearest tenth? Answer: 45.7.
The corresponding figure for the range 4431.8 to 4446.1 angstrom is 44.6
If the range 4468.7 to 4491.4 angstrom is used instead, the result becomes 50.7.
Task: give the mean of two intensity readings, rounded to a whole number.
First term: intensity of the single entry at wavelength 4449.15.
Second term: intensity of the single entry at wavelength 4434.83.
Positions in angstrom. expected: 48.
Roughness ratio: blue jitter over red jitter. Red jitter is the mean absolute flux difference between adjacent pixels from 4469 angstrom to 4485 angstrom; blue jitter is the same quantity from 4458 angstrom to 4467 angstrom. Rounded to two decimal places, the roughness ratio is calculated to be 1.04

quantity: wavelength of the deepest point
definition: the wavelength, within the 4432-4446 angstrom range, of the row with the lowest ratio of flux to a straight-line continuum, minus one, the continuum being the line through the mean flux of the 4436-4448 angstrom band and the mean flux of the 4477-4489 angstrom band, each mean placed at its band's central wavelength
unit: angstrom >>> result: 4436.87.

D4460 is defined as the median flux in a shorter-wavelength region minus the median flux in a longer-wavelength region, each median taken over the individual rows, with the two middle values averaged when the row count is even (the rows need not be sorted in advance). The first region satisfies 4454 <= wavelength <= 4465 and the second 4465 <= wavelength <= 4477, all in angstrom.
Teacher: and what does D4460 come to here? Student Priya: -5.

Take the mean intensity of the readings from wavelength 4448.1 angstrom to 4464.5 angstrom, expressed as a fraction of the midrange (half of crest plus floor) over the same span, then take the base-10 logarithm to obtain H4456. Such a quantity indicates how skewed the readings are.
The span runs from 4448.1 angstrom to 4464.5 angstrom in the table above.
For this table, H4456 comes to -0.006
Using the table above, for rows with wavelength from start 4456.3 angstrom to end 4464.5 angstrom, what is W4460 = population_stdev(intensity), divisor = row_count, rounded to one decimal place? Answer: 2.3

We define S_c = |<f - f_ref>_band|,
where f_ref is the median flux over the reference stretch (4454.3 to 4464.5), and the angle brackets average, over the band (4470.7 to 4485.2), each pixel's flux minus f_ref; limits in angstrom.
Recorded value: 6.9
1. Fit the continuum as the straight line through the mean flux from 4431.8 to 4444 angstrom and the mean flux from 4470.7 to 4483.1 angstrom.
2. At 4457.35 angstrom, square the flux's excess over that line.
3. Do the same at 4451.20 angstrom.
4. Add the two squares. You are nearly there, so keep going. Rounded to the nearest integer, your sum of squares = 79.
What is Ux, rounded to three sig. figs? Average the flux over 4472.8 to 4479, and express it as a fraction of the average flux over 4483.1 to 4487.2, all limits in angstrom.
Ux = 1.07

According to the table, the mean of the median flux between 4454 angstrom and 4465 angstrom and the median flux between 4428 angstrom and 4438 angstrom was 43.6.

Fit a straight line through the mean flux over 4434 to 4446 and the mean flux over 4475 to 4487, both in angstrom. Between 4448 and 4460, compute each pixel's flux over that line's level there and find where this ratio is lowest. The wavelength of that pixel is 4457.35 angstrom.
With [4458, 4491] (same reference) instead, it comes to 4467.63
